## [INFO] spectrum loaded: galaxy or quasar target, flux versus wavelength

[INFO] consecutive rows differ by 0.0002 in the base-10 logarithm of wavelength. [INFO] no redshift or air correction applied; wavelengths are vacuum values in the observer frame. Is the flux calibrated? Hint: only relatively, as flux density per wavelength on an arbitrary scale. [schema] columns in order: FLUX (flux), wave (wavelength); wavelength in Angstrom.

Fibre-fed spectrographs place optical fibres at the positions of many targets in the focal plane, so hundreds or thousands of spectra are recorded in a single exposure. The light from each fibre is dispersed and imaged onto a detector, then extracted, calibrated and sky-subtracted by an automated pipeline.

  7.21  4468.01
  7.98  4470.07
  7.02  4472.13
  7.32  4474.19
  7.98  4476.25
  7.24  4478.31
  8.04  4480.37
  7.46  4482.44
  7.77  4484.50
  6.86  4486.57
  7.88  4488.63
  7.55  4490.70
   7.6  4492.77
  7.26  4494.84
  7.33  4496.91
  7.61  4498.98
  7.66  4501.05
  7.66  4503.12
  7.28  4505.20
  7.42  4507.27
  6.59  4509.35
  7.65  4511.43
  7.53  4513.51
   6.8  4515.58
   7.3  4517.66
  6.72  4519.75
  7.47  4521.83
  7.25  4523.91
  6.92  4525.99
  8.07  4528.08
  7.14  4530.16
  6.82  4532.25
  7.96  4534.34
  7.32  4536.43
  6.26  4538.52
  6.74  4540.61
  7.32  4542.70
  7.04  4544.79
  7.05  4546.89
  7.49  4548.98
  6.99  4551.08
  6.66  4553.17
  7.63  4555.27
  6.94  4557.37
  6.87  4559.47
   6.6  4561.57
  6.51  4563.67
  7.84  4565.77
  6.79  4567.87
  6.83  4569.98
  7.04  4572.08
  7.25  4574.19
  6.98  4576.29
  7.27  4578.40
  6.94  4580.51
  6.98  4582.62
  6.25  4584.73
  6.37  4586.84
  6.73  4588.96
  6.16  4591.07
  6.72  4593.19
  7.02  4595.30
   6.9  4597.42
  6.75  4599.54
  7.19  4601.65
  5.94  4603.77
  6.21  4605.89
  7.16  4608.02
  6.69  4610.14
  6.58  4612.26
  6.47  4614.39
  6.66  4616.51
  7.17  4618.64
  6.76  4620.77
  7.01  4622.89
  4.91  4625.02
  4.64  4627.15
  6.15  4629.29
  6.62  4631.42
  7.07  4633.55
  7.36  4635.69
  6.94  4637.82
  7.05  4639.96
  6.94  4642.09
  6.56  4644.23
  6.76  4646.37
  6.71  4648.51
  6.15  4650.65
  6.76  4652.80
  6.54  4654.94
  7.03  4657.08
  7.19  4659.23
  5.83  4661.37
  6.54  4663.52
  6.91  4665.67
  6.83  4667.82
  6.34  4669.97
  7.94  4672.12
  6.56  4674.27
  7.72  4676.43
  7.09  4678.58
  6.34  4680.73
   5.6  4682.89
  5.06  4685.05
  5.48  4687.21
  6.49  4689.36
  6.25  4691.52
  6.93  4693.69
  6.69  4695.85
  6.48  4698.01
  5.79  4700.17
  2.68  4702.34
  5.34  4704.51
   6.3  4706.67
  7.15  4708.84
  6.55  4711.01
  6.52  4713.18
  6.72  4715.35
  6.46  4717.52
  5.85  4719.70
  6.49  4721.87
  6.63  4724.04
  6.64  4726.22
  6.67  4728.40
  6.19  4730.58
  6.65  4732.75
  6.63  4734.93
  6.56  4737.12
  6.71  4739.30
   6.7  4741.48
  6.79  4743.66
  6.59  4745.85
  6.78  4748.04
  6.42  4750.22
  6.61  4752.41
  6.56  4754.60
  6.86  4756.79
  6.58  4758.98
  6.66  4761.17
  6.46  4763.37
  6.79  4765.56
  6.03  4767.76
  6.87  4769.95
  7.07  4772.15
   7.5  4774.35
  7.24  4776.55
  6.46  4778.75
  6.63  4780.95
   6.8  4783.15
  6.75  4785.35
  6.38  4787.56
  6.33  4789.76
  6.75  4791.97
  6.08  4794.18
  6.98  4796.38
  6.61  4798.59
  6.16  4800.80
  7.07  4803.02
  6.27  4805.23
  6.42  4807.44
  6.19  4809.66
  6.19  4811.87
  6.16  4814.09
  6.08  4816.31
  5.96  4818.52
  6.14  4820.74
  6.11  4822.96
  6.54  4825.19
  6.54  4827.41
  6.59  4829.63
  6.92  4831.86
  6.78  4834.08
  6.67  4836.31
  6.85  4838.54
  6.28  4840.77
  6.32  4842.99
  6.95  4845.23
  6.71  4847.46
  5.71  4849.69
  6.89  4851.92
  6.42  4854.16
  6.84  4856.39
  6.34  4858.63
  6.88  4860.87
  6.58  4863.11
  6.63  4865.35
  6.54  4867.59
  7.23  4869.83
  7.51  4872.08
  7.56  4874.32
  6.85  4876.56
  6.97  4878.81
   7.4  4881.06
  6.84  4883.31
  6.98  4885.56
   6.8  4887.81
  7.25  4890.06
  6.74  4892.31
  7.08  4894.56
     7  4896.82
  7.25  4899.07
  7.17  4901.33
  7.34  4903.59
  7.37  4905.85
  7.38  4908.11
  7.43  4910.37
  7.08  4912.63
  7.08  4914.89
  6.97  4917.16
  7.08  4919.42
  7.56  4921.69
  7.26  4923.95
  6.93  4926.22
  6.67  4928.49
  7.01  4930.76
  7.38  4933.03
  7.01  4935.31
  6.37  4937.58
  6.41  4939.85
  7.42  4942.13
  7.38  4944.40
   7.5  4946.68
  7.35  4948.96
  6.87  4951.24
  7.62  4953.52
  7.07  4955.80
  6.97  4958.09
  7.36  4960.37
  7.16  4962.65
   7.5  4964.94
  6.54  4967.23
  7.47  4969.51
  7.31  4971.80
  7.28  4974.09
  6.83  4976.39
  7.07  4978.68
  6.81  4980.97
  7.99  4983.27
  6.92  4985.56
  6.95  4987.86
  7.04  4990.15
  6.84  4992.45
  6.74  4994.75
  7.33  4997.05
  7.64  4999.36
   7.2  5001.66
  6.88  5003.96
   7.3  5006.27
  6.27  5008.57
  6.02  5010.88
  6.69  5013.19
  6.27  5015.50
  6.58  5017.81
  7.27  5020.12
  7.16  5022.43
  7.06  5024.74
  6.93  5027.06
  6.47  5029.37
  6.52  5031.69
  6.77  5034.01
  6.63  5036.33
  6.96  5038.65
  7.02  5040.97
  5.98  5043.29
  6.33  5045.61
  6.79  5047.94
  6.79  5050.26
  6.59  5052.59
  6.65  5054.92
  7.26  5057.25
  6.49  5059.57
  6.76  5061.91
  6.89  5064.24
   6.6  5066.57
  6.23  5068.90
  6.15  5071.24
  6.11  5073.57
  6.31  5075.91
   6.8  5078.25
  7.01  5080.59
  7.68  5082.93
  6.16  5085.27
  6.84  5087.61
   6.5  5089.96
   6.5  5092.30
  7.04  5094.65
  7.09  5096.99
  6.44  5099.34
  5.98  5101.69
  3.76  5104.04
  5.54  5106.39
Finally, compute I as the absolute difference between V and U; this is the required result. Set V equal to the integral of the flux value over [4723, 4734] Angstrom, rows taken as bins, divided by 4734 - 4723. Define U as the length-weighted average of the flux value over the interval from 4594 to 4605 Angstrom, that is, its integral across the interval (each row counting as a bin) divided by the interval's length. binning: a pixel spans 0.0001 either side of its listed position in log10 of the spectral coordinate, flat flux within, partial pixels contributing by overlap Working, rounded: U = 6.8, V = 6.6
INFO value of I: 0.2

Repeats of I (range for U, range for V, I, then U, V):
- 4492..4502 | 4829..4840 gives 0.7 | 7.5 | 6.8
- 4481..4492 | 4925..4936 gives 0.5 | 7.5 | 7.0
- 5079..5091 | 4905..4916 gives 0.4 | 6.8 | 7.3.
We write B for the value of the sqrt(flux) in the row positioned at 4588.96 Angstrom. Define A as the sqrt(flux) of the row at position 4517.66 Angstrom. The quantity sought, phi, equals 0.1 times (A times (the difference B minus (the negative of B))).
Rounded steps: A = 2.70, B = 2.59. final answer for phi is 1.40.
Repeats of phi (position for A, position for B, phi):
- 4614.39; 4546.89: 1.35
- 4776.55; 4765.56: 1.40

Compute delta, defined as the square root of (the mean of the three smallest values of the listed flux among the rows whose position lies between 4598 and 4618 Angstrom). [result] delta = 2.49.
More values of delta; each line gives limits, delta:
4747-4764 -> 2.55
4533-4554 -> 2.56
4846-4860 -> 2.48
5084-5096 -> 2.53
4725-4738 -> 2.54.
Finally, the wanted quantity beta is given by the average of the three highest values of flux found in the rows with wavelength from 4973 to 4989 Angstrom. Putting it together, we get 7.4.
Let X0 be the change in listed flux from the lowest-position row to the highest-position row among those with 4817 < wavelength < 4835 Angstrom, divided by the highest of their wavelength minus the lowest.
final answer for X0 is 0.05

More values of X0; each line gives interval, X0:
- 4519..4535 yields 0.08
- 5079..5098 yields 0.00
